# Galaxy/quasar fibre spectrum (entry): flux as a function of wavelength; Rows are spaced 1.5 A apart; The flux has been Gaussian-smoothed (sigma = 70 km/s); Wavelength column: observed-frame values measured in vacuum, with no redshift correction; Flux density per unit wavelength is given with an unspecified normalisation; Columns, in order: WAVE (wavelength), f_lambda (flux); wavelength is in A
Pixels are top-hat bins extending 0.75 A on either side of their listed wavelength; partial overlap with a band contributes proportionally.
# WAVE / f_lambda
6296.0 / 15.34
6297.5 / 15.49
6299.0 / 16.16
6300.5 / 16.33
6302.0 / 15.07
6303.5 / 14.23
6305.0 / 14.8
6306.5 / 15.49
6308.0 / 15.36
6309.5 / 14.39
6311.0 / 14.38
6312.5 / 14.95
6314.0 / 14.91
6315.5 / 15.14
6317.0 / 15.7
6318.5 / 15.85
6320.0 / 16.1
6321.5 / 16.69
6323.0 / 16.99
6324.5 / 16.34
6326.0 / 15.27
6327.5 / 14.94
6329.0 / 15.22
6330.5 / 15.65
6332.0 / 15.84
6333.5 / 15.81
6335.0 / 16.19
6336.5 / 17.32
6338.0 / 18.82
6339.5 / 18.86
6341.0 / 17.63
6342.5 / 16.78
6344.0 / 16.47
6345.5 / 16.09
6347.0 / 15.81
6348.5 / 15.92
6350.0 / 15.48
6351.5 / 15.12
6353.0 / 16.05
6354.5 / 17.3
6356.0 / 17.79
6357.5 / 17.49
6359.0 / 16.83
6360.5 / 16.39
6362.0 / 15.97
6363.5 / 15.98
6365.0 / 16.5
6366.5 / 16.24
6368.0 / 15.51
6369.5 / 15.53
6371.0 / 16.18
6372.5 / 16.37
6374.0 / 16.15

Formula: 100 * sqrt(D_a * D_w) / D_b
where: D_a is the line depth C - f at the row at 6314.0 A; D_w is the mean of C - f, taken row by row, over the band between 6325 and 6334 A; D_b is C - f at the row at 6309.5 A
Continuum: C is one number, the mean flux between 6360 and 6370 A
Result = 48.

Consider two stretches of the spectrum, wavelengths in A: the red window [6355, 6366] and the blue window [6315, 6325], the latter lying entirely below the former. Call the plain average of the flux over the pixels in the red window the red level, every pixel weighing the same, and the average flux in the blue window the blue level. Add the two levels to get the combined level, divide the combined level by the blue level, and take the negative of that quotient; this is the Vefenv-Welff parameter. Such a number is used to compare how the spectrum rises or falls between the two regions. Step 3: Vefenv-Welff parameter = -2.04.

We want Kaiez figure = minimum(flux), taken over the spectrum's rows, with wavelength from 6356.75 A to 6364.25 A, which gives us 15.97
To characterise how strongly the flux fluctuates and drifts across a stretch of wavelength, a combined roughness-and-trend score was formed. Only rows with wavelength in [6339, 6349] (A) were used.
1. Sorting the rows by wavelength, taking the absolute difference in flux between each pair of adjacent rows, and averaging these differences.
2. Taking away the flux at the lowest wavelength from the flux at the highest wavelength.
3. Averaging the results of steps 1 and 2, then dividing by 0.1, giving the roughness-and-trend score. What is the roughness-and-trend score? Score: -12.1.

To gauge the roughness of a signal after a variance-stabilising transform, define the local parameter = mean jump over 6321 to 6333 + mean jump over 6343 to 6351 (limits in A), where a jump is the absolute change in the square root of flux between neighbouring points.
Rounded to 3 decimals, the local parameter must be 0.096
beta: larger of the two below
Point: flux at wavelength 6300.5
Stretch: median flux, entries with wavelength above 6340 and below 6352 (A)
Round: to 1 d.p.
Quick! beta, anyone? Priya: 16.3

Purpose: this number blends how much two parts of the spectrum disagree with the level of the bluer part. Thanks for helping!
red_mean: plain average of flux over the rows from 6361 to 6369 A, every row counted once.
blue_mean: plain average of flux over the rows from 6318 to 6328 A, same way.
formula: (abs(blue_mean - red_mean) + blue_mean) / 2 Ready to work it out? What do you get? 8.0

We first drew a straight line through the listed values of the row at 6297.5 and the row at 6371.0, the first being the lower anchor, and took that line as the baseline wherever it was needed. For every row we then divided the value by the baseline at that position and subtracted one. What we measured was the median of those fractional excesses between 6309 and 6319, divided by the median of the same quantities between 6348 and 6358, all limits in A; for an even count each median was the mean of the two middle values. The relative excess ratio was -17.9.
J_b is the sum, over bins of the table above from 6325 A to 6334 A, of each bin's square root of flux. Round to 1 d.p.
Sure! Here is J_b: 23.6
